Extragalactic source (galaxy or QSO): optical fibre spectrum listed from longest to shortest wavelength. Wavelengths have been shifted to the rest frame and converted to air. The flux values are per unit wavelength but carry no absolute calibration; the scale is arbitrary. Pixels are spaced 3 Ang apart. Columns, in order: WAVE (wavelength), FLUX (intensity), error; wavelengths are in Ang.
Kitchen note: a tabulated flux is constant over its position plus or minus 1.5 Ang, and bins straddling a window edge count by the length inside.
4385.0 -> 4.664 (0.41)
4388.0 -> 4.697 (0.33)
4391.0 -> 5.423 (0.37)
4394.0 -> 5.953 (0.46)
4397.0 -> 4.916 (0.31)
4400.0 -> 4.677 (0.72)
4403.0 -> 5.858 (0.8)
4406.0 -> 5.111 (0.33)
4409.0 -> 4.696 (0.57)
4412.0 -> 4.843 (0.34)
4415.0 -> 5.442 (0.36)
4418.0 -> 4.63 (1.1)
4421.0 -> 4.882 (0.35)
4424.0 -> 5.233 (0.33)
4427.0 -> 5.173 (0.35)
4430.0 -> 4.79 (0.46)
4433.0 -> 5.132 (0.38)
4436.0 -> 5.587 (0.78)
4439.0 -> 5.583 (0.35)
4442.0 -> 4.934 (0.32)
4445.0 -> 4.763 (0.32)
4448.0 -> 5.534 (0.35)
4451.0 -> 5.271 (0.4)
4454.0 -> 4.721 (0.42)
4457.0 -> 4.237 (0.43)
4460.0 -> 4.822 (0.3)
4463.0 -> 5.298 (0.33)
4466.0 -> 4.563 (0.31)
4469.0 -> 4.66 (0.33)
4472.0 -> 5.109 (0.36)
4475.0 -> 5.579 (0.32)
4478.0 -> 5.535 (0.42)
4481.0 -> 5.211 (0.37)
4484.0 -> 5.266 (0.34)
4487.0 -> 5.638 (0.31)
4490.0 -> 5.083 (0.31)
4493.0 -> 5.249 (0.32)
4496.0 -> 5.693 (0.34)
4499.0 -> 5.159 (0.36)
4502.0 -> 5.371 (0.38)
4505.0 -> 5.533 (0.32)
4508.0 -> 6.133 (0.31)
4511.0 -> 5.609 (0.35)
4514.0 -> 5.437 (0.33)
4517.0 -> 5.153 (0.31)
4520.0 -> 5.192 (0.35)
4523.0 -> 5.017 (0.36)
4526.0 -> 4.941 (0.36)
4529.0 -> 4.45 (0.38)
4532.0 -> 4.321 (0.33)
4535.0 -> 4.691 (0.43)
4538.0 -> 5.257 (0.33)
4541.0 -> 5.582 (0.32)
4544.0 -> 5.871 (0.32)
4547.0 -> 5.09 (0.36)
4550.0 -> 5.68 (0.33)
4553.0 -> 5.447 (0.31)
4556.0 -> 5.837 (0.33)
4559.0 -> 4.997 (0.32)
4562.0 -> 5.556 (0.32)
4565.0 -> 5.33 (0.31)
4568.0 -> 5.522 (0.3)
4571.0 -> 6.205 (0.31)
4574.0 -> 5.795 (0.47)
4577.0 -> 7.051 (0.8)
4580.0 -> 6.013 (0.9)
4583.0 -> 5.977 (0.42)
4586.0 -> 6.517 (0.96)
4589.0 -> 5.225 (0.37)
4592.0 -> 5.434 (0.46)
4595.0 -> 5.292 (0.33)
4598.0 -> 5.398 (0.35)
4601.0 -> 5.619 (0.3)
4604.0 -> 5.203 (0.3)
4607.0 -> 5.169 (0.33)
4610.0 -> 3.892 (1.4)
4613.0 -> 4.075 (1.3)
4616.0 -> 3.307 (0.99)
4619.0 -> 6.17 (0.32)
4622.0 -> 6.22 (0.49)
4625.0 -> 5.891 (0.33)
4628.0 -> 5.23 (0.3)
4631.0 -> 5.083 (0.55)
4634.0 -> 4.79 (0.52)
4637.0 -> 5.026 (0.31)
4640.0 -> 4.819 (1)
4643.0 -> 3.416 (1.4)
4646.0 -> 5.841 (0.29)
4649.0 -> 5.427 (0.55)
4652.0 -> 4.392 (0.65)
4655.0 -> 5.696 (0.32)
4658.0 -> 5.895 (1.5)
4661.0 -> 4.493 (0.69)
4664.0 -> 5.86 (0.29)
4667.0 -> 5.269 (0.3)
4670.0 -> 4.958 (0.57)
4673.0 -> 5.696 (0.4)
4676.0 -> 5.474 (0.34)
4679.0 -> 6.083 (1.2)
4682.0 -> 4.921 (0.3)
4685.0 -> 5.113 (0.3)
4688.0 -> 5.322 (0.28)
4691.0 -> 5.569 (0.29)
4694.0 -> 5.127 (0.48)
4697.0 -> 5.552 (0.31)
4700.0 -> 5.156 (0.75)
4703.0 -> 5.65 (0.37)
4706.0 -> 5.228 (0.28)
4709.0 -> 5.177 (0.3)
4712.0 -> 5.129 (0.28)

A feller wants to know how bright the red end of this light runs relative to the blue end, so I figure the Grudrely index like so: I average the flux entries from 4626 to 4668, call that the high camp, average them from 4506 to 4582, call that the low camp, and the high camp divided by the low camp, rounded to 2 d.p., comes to 0.93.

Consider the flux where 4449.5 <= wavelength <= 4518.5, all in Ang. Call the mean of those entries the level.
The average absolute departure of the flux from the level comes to 0.31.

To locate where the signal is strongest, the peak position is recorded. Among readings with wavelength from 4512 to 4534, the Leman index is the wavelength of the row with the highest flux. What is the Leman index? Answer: 4514.0 Ang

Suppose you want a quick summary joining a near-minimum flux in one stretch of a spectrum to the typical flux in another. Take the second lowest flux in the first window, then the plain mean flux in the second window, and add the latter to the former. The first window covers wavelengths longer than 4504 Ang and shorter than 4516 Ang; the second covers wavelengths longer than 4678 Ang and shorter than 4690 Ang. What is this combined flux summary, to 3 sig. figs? 10.9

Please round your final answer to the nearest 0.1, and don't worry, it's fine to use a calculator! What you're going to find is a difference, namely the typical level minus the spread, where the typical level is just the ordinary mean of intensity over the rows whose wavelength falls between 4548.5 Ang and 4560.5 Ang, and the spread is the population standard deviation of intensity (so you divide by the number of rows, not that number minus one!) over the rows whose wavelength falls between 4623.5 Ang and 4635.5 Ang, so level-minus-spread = 5.1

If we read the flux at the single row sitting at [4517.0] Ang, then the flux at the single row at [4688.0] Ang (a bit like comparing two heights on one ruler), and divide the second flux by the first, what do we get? 1.03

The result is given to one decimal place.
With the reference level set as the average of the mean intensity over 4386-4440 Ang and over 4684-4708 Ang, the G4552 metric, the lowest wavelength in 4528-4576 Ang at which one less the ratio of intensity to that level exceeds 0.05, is 4529.0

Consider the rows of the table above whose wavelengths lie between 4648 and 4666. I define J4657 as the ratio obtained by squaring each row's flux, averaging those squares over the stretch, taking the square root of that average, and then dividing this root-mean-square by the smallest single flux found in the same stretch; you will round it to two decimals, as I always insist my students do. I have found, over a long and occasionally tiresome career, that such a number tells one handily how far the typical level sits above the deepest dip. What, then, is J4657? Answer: 1.21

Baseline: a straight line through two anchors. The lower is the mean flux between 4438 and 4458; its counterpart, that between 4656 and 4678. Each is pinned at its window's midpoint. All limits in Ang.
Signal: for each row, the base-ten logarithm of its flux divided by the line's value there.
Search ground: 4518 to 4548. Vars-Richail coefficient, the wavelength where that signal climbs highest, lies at 4544.0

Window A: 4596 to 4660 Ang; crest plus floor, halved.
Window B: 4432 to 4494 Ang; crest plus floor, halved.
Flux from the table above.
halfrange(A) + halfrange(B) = 9.7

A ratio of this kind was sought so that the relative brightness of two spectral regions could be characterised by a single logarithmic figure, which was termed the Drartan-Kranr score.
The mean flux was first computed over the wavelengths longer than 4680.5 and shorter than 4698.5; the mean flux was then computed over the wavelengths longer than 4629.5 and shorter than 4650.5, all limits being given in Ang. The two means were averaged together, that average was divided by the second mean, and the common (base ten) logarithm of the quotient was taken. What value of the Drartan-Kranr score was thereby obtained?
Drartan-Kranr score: 0.015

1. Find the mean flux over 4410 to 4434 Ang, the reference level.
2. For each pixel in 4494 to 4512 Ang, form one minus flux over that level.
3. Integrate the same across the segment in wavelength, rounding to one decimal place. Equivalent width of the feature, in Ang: -2.0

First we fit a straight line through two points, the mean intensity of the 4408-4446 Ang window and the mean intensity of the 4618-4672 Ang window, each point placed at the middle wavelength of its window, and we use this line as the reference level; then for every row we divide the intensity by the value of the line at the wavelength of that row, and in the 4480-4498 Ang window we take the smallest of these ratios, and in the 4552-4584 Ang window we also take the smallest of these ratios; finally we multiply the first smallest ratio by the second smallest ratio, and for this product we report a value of 0.96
